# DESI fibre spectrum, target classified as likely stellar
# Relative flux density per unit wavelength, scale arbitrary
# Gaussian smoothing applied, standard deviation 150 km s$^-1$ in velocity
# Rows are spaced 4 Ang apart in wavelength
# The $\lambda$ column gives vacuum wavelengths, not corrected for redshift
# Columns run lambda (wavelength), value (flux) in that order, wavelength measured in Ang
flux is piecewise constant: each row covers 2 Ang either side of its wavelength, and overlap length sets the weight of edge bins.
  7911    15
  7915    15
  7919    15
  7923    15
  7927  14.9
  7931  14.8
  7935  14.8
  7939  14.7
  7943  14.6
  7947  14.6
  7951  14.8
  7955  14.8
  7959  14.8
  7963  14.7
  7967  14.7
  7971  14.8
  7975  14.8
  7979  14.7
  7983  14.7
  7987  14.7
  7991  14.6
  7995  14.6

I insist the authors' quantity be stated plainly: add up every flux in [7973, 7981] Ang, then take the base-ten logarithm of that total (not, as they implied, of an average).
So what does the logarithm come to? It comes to 1.47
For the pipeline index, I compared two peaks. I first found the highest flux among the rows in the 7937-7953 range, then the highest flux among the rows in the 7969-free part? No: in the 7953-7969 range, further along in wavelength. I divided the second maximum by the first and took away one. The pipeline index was 0.000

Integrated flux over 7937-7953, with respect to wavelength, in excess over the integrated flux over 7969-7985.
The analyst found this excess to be -1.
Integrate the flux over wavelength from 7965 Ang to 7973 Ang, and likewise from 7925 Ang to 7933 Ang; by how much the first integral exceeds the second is -0.80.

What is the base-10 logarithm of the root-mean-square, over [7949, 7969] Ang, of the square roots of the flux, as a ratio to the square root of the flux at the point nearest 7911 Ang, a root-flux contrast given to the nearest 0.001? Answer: -0.004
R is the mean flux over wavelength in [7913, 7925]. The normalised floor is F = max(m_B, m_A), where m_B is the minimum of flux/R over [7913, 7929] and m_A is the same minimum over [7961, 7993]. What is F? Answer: 0.993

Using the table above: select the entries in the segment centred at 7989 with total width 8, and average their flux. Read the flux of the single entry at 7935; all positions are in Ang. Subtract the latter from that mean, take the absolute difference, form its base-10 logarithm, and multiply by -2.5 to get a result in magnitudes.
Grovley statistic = 2.1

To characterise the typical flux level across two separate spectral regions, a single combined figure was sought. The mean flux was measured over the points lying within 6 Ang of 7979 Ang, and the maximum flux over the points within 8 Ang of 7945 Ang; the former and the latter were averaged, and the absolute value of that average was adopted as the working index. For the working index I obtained 14.8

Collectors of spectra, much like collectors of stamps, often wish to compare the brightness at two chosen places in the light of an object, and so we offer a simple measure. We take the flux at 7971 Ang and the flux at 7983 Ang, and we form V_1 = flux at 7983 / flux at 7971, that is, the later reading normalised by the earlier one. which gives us 0.99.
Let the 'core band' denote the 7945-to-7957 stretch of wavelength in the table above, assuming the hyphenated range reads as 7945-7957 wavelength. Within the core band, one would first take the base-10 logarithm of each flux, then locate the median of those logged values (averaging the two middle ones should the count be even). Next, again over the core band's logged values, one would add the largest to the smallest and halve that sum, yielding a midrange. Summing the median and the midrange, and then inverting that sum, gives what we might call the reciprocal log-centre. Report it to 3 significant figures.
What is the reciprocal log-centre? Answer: 0.428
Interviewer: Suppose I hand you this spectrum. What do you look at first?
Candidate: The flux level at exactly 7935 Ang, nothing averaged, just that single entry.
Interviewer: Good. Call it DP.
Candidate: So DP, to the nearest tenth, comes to 14.8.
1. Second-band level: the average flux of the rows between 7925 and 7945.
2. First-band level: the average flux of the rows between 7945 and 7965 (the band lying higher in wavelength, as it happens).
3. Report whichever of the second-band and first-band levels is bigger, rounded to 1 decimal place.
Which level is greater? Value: 14.8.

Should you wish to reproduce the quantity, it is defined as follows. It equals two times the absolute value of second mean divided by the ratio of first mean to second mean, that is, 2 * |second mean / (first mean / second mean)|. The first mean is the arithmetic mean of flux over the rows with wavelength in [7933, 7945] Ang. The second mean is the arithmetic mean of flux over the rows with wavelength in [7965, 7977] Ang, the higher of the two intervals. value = 29.7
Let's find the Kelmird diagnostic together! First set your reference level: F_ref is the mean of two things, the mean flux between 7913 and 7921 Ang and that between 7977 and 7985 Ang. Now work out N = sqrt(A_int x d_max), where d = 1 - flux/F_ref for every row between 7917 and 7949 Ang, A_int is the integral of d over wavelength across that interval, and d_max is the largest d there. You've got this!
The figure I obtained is 0.043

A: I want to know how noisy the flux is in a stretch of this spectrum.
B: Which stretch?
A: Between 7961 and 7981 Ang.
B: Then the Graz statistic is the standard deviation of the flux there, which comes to 0.05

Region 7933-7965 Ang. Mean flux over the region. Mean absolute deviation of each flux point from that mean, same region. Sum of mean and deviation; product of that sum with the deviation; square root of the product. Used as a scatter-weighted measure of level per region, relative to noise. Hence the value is 1.1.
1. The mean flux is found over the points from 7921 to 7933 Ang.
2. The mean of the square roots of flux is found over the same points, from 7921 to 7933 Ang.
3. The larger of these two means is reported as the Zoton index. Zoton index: 14.9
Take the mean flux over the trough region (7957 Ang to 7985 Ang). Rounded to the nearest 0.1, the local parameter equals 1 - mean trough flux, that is -13.7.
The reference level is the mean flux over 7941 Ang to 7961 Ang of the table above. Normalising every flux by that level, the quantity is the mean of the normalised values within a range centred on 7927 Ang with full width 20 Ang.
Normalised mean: 1.012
